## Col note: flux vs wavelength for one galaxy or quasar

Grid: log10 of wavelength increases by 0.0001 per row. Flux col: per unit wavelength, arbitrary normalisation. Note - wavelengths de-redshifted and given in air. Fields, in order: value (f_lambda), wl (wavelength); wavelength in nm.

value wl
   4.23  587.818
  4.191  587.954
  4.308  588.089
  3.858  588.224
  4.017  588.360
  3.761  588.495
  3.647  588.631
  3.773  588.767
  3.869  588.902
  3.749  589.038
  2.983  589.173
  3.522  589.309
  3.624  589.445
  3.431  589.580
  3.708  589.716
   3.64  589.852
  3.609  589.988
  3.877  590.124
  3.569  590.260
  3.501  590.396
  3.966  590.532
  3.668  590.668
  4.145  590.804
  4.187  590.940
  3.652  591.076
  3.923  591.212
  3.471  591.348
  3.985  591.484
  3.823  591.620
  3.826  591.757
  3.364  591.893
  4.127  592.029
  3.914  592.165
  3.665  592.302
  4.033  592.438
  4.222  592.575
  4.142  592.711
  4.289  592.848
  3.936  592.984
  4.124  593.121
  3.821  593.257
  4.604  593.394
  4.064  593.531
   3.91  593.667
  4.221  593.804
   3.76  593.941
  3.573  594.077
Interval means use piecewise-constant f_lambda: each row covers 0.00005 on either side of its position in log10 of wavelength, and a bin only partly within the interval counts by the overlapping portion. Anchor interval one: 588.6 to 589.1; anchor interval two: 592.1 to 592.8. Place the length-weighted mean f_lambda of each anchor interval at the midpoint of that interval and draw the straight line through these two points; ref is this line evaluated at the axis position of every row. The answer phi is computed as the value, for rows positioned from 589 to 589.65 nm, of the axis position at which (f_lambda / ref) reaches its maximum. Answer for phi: 589.038 nm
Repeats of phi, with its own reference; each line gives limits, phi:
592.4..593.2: 592.848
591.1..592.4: 592.029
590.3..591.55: 590.940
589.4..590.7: 590.532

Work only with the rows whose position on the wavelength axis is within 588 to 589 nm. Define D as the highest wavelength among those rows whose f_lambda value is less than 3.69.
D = 588.631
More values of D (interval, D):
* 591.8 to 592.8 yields 592.302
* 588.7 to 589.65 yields 589.580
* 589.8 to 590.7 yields 590.668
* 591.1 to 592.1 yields 591.893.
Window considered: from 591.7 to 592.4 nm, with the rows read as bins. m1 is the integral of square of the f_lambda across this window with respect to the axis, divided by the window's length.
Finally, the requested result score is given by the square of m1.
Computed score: 209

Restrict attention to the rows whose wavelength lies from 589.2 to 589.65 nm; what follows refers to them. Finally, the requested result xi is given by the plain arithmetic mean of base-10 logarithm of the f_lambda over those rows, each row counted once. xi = 0.547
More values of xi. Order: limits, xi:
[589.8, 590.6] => 0.567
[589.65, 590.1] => 0.563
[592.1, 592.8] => 0.601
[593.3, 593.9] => 0.622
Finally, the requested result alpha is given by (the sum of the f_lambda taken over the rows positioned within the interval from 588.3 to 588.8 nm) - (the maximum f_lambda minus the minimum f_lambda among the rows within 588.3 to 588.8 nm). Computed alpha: 15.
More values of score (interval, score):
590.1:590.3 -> 190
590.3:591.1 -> 223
